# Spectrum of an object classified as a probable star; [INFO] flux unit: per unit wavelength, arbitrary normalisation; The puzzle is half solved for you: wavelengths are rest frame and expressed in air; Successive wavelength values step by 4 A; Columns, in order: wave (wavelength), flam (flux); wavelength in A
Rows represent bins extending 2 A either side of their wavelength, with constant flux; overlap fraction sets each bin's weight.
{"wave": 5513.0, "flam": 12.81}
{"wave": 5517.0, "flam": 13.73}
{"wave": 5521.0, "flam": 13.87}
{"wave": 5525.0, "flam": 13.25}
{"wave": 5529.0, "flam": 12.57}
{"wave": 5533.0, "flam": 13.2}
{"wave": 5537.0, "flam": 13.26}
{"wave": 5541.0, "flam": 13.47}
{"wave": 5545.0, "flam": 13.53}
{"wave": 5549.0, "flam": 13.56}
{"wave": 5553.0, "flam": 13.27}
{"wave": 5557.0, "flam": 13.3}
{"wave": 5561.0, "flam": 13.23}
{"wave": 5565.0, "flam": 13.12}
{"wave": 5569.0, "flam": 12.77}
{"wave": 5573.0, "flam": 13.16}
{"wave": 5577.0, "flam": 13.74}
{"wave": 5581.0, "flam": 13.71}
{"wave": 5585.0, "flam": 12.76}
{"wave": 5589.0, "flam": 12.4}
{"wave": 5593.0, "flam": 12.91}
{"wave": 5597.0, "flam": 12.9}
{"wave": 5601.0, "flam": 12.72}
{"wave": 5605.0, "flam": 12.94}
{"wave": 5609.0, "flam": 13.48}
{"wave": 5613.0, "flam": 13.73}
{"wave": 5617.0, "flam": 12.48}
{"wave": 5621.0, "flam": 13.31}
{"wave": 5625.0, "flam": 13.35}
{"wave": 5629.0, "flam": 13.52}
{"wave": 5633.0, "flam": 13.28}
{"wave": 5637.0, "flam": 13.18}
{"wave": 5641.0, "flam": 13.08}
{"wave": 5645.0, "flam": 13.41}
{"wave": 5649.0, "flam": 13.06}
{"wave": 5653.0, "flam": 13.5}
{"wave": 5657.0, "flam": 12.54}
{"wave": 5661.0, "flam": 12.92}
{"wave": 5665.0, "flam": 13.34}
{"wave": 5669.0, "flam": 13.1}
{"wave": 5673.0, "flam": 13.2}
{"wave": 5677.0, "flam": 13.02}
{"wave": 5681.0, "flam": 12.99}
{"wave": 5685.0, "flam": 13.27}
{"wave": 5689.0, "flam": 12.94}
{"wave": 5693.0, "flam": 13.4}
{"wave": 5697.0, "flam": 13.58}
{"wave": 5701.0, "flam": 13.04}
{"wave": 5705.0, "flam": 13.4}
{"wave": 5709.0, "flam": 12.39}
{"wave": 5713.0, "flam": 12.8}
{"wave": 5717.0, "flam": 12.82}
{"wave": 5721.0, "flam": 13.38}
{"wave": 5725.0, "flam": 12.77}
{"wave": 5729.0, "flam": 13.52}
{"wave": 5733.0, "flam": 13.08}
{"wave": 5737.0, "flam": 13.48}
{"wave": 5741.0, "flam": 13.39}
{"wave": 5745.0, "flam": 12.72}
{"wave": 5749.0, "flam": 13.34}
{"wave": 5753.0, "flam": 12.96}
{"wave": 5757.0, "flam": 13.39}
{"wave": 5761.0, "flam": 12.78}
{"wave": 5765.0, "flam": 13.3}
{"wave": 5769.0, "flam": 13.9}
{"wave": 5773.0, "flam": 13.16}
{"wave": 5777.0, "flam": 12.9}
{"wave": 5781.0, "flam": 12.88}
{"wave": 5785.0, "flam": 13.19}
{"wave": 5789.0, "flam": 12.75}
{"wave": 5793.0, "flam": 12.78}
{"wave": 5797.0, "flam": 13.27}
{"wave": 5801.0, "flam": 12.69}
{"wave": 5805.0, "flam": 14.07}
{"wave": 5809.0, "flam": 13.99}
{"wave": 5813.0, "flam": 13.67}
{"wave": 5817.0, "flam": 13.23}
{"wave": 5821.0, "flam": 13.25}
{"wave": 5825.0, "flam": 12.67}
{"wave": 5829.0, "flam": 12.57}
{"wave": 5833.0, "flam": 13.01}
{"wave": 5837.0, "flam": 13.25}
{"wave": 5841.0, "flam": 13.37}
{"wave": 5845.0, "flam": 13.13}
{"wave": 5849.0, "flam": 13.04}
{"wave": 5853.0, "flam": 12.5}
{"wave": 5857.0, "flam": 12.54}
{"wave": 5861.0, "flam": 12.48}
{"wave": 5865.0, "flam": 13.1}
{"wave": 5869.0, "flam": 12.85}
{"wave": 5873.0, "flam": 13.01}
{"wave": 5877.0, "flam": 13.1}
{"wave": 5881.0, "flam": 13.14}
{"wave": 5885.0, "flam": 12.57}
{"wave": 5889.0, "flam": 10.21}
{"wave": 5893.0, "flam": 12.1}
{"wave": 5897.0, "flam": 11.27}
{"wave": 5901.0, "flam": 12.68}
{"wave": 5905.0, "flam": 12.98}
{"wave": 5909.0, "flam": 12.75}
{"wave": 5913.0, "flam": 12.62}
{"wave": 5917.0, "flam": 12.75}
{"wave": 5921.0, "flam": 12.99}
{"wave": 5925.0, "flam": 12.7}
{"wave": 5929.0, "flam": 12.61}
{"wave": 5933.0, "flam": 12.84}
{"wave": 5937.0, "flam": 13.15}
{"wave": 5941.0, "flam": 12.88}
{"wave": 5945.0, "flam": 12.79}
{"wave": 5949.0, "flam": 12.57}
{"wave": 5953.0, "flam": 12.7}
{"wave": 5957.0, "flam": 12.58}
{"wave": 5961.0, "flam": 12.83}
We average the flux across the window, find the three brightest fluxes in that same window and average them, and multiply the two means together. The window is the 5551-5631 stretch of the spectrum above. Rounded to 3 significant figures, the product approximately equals 180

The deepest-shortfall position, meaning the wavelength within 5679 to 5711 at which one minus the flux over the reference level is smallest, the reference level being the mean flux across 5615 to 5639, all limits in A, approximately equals 5697.0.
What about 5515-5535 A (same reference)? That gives 5521.0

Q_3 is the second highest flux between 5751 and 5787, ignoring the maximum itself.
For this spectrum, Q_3 13.39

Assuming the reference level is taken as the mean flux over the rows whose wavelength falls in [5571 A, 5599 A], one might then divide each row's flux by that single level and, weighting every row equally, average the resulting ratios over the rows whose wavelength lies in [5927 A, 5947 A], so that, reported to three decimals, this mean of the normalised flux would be 0.983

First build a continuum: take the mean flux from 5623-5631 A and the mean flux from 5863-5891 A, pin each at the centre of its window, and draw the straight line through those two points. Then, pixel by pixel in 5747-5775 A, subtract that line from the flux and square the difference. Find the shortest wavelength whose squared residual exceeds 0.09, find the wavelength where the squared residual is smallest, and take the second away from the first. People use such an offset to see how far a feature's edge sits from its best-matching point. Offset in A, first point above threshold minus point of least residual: -4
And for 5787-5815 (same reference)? 4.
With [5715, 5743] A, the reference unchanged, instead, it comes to -16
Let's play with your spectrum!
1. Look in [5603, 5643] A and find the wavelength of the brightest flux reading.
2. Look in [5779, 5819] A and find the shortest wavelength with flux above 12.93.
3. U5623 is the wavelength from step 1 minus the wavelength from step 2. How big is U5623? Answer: -172 A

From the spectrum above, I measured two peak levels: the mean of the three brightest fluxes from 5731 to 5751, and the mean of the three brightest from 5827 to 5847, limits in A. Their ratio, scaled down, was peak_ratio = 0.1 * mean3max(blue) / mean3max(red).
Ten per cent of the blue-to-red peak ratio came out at 0.1012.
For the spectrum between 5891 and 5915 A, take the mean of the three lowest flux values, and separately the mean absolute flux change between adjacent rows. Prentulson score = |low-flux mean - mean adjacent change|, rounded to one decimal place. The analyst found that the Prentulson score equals 11.4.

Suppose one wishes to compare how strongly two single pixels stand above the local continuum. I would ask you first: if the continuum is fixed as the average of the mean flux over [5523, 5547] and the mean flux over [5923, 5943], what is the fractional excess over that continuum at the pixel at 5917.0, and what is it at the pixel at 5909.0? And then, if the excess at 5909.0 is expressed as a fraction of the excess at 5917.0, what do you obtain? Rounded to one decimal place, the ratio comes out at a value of 1.0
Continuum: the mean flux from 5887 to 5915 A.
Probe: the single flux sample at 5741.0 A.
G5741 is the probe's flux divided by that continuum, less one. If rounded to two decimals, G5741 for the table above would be 0.11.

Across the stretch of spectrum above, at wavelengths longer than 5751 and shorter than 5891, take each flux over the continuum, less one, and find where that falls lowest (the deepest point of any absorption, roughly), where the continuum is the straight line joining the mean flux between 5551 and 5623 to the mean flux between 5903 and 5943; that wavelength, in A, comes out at 5889.0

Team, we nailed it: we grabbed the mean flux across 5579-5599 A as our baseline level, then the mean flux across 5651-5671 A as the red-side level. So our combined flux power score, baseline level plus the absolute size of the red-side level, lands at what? 26.0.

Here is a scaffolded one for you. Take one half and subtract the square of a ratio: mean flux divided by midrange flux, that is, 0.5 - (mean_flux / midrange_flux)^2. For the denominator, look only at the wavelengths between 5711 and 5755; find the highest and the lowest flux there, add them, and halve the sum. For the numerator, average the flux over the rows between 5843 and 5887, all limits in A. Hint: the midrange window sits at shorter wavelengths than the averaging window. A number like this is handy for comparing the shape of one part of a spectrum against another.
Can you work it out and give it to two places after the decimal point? -0.46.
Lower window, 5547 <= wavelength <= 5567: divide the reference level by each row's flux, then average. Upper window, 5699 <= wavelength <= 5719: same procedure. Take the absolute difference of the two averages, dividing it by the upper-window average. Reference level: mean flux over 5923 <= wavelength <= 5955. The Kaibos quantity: 0.031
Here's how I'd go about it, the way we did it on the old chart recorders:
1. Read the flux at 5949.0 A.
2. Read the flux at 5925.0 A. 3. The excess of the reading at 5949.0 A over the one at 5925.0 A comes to -0.1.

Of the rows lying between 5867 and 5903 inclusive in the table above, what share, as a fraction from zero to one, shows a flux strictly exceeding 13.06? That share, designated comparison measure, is 0.2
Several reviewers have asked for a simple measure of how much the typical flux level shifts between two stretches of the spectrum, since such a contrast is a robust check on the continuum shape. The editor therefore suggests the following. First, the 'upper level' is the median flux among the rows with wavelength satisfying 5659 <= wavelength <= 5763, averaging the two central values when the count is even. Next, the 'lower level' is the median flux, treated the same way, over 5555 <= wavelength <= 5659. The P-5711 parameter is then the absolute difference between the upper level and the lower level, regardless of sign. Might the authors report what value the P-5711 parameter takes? 0.080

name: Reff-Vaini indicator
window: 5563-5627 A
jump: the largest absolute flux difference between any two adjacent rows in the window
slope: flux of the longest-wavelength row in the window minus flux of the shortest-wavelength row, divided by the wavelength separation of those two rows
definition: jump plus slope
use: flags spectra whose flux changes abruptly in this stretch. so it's 1.25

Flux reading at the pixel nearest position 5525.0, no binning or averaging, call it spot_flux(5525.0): 13.25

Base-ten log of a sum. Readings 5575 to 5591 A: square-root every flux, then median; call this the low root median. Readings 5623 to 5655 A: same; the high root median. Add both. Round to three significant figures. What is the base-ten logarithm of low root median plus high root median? 0.863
